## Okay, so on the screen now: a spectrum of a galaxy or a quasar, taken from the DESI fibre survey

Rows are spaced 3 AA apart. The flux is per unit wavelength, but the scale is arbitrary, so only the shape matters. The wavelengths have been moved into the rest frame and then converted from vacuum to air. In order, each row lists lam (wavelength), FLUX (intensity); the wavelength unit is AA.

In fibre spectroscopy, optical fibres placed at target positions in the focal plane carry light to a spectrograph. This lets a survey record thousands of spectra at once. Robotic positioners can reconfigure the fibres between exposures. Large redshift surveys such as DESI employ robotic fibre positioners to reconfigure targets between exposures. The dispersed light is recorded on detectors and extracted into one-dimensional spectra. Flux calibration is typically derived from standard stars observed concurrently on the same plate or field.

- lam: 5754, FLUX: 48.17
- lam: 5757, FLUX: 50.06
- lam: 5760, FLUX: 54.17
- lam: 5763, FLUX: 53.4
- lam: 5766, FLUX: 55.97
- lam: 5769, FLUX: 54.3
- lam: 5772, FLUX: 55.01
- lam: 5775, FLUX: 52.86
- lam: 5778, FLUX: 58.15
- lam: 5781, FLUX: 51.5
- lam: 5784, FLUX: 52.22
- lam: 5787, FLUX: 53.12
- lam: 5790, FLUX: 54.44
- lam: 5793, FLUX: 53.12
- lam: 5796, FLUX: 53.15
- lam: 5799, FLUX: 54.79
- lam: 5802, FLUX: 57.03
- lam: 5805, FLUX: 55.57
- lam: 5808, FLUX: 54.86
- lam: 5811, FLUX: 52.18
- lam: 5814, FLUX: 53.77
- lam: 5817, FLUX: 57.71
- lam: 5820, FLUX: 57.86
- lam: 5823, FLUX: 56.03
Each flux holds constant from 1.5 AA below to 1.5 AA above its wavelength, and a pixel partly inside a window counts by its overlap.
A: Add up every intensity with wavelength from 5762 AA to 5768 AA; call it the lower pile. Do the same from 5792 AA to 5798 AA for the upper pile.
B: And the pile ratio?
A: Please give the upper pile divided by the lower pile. 0.97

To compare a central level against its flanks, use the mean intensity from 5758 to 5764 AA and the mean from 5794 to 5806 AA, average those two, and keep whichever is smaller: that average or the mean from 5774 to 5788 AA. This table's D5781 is 53.6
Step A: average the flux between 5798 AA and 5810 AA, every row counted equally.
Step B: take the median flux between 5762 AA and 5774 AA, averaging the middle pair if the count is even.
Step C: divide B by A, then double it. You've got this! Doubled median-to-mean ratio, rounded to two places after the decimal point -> 1.97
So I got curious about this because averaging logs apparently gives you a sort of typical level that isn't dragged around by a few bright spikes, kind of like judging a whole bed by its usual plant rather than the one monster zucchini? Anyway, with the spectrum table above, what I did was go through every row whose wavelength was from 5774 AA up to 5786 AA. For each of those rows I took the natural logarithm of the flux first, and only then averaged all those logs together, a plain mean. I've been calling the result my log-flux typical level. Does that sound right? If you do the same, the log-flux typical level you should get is 3.98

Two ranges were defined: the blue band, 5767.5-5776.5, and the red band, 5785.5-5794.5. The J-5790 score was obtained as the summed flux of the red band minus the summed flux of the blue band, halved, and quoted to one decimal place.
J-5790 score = -0.7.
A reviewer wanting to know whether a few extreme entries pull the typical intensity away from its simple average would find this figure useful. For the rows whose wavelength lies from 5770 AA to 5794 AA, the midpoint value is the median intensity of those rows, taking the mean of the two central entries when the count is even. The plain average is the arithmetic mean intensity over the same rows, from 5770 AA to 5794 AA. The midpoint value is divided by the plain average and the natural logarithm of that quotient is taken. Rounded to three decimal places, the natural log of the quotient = -0.013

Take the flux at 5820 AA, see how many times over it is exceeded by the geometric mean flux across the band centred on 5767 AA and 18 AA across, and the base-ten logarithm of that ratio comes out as -0.028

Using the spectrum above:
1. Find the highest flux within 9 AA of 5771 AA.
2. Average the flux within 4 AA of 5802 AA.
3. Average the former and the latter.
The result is 57.0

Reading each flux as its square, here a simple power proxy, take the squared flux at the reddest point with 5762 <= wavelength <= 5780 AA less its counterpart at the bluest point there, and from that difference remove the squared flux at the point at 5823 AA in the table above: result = -2609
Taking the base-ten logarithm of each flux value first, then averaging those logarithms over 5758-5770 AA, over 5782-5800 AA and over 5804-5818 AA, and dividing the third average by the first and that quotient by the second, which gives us 0.580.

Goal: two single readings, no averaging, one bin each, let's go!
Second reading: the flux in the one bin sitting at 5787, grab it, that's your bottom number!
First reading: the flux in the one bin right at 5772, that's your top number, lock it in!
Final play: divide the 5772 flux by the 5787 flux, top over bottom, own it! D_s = 1.04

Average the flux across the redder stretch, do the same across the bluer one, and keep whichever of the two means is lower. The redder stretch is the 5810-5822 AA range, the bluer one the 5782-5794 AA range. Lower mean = 53.2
